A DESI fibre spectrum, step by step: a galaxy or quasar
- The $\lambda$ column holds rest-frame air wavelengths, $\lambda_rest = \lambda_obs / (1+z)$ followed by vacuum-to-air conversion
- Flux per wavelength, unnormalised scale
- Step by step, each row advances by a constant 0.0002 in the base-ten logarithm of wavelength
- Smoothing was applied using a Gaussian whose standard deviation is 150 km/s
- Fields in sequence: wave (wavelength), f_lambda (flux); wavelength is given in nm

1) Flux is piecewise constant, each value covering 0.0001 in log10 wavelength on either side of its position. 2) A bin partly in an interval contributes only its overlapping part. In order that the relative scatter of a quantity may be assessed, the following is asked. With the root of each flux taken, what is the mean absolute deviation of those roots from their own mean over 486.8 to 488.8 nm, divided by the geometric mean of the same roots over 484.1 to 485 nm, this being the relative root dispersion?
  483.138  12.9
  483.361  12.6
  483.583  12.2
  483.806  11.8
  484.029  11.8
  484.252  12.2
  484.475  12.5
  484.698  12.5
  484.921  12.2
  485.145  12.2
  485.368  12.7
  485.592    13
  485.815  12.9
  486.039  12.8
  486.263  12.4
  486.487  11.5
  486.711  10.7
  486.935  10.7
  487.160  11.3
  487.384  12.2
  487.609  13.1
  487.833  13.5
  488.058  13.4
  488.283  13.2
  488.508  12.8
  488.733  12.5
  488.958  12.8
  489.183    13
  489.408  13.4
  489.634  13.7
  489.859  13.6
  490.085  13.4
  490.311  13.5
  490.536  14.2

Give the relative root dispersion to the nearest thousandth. 0.031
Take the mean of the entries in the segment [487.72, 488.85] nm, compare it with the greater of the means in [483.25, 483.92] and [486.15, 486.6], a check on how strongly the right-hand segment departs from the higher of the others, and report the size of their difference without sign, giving 0.88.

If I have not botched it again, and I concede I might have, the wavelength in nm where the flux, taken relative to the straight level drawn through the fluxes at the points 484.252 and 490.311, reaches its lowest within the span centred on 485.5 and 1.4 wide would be 485.145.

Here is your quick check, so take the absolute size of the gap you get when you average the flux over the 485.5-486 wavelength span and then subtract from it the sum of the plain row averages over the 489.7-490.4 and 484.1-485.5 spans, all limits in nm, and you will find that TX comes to 12.9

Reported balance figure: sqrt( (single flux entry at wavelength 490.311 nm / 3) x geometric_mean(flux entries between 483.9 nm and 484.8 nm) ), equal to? 7.42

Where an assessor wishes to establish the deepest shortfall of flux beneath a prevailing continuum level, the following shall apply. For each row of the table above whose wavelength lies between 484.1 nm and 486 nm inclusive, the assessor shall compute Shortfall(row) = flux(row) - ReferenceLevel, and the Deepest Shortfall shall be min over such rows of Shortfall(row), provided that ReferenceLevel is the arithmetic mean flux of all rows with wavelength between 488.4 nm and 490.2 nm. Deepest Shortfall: -1.0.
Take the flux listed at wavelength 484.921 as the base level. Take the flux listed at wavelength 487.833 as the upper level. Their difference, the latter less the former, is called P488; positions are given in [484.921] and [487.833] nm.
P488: 1.3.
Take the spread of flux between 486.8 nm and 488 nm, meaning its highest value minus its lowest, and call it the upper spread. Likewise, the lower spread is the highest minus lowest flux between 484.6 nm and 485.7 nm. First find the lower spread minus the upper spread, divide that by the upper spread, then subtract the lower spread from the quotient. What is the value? -1.5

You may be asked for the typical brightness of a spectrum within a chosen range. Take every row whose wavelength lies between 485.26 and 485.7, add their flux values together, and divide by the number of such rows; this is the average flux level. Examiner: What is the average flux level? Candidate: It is 12.8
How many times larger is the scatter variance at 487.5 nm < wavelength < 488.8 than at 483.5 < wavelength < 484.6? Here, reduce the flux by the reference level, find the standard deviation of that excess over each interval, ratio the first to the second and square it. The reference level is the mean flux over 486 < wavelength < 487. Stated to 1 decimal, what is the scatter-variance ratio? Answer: 1.6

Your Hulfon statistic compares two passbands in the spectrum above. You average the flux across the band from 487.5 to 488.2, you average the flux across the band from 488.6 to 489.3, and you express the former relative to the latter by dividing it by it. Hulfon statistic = 1.04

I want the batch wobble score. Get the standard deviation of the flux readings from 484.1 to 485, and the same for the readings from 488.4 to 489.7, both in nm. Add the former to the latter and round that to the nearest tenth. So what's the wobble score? 0.6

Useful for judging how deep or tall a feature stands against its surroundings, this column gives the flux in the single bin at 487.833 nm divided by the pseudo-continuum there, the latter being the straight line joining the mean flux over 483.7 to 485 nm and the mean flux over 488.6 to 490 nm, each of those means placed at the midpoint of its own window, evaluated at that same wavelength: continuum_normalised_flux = 1.05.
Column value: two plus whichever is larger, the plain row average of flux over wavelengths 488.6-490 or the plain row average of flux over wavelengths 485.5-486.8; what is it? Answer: 15.2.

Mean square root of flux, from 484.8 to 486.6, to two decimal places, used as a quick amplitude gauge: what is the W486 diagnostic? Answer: 3.53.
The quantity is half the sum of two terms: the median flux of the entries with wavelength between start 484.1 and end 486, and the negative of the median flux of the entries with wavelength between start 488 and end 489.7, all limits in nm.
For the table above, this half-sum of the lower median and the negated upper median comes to -0.30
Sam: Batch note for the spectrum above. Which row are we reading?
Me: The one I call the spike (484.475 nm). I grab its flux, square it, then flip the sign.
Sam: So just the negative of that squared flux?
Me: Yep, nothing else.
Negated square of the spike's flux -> -156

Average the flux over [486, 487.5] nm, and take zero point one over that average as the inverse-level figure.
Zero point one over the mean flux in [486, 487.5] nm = 0.0086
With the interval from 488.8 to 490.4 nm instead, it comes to 0.0075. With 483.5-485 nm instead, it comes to 0.0082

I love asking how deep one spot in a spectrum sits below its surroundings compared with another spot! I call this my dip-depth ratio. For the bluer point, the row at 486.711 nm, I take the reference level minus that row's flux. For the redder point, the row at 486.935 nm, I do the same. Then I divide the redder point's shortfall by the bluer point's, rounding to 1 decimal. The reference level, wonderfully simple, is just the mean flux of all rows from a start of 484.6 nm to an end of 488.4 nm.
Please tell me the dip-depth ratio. 1.0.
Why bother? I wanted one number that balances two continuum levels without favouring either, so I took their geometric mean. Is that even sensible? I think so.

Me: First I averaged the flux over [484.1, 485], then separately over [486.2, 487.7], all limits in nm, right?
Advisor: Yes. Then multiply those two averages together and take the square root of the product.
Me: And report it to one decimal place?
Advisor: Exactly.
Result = 12.0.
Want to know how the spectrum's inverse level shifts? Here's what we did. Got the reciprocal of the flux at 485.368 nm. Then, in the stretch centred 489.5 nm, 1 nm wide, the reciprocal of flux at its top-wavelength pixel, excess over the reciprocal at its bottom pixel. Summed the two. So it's 0.075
